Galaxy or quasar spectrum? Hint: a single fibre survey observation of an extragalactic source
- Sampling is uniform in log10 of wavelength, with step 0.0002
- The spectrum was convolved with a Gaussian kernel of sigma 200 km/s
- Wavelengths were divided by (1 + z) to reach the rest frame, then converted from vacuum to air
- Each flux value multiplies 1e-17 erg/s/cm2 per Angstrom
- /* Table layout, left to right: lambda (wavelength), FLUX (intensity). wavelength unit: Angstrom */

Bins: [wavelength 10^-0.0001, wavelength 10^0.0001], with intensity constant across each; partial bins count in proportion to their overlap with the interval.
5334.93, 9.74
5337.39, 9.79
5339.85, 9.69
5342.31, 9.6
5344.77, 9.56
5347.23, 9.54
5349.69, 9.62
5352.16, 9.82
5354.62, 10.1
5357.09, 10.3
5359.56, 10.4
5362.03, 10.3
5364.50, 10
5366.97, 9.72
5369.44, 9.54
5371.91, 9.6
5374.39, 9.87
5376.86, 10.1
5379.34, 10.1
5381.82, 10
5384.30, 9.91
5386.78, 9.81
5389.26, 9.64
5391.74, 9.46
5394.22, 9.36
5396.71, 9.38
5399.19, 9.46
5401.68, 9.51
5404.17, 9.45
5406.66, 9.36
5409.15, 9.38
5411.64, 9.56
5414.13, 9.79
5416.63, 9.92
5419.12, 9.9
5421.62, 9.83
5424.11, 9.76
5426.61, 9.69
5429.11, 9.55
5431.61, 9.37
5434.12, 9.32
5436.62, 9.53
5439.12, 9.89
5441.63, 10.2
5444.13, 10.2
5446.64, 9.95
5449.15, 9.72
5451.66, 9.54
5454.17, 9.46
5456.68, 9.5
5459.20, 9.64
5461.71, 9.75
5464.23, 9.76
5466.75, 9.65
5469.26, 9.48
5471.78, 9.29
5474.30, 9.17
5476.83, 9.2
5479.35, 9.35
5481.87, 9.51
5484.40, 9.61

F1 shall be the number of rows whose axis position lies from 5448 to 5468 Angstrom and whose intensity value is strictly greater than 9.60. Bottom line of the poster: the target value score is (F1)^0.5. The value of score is 2.24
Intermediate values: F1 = 5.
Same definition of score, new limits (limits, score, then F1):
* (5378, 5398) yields 2.24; 5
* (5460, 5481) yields 1.73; 3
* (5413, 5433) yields 2.45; 6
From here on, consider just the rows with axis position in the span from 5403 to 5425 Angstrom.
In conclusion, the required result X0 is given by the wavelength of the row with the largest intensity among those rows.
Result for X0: 5416.63 Angstrom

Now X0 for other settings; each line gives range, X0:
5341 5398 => 5359.56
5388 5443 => 5441.63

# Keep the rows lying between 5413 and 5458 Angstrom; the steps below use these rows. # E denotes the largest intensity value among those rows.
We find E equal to 10.2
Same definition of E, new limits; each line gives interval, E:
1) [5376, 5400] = 10.1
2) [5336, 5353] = 9.82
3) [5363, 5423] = 10.1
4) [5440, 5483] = 10.2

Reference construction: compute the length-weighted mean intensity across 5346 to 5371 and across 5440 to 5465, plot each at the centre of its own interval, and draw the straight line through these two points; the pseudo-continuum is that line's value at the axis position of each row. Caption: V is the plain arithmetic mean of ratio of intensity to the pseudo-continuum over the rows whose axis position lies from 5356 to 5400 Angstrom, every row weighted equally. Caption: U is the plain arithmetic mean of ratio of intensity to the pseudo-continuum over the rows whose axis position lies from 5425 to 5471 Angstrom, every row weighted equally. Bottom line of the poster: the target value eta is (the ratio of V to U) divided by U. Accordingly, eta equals 1.01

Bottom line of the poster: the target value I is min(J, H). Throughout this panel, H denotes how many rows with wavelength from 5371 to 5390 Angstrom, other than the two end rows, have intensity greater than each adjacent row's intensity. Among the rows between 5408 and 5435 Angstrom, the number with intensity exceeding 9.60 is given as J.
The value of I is 0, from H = 0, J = 6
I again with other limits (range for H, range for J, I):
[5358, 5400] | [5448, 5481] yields 0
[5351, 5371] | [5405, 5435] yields 1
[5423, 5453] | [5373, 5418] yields 0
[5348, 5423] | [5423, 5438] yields 2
